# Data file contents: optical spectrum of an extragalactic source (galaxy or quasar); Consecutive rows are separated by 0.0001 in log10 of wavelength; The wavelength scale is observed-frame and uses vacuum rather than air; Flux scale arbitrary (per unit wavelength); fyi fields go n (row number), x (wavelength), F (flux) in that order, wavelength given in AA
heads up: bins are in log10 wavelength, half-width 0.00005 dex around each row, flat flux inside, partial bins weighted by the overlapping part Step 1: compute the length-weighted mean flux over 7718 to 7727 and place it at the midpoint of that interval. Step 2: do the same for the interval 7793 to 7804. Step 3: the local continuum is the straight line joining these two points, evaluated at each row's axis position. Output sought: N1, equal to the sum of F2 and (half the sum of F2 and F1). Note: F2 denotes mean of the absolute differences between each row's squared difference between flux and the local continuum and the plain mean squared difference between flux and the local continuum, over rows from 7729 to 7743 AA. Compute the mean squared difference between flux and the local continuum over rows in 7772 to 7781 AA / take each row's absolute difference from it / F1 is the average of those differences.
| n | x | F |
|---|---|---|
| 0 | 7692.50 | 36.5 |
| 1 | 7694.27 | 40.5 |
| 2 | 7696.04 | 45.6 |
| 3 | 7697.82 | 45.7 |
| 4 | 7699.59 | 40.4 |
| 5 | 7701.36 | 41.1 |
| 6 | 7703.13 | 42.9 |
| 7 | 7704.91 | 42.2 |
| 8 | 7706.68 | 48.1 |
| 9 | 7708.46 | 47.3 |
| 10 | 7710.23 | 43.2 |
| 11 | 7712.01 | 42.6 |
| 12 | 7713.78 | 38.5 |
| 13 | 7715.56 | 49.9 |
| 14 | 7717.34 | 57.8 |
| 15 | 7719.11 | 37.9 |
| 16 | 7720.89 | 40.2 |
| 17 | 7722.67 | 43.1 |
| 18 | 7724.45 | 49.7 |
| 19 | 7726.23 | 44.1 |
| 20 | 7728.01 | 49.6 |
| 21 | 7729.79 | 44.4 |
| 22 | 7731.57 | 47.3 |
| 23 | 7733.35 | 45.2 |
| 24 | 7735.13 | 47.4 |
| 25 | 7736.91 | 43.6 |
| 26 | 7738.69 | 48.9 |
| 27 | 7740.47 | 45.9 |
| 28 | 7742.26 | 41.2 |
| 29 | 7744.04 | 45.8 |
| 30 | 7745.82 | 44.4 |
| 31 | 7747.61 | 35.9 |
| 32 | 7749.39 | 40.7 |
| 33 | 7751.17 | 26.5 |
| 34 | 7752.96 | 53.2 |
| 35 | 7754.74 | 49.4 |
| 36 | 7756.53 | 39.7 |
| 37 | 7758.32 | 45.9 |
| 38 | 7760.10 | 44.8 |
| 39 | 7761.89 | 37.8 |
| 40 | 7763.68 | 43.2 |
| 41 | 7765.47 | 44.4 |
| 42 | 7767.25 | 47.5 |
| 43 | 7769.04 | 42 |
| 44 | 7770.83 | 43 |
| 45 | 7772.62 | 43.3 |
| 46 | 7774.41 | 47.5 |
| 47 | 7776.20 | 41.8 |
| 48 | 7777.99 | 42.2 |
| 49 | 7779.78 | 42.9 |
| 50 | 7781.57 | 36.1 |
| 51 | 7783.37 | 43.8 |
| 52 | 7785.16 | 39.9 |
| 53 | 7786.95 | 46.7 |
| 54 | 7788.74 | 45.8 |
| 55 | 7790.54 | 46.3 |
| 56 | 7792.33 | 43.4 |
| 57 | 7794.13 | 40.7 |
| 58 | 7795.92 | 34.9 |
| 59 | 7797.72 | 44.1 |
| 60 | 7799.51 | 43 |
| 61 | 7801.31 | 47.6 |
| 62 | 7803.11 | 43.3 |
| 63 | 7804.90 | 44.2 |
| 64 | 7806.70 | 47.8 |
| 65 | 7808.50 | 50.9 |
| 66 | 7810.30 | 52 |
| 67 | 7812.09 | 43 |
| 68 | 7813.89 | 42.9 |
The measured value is 17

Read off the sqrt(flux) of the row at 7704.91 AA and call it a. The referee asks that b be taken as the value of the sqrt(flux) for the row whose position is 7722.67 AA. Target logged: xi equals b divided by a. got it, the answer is 1.01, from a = 6.50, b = 6.57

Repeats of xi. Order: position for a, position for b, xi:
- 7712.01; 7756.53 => 0.97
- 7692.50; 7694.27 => 1.05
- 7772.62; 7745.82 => 1.01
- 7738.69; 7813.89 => 0.94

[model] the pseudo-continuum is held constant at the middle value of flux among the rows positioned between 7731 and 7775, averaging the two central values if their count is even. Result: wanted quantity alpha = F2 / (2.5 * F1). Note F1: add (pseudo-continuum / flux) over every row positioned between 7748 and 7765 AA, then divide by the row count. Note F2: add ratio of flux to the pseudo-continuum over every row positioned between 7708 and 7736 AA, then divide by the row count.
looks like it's 0.377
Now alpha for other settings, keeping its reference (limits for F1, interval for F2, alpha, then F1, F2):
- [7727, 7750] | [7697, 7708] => 0.390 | 1.002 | 0.98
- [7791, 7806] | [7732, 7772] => 0.374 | 1.049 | 0.98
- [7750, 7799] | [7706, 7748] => 0.385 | 1.054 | 1.02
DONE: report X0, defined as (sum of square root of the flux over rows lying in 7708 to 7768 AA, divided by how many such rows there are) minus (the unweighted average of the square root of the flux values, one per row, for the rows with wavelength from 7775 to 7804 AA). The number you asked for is 0.12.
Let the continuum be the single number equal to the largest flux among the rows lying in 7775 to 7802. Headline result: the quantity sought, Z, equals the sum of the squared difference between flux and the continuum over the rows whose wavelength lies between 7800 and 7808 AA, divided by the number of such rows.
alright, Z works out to 8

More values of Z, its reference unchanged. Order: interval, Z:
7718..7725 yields 43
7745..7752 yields 160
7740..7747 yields 14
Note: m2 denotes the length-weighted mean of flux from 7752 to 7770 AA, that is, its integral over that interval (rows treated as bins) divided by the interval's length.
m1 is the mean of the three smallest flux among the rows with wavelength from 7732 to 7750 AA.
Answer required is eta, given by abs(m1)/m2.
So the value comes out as 0.88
